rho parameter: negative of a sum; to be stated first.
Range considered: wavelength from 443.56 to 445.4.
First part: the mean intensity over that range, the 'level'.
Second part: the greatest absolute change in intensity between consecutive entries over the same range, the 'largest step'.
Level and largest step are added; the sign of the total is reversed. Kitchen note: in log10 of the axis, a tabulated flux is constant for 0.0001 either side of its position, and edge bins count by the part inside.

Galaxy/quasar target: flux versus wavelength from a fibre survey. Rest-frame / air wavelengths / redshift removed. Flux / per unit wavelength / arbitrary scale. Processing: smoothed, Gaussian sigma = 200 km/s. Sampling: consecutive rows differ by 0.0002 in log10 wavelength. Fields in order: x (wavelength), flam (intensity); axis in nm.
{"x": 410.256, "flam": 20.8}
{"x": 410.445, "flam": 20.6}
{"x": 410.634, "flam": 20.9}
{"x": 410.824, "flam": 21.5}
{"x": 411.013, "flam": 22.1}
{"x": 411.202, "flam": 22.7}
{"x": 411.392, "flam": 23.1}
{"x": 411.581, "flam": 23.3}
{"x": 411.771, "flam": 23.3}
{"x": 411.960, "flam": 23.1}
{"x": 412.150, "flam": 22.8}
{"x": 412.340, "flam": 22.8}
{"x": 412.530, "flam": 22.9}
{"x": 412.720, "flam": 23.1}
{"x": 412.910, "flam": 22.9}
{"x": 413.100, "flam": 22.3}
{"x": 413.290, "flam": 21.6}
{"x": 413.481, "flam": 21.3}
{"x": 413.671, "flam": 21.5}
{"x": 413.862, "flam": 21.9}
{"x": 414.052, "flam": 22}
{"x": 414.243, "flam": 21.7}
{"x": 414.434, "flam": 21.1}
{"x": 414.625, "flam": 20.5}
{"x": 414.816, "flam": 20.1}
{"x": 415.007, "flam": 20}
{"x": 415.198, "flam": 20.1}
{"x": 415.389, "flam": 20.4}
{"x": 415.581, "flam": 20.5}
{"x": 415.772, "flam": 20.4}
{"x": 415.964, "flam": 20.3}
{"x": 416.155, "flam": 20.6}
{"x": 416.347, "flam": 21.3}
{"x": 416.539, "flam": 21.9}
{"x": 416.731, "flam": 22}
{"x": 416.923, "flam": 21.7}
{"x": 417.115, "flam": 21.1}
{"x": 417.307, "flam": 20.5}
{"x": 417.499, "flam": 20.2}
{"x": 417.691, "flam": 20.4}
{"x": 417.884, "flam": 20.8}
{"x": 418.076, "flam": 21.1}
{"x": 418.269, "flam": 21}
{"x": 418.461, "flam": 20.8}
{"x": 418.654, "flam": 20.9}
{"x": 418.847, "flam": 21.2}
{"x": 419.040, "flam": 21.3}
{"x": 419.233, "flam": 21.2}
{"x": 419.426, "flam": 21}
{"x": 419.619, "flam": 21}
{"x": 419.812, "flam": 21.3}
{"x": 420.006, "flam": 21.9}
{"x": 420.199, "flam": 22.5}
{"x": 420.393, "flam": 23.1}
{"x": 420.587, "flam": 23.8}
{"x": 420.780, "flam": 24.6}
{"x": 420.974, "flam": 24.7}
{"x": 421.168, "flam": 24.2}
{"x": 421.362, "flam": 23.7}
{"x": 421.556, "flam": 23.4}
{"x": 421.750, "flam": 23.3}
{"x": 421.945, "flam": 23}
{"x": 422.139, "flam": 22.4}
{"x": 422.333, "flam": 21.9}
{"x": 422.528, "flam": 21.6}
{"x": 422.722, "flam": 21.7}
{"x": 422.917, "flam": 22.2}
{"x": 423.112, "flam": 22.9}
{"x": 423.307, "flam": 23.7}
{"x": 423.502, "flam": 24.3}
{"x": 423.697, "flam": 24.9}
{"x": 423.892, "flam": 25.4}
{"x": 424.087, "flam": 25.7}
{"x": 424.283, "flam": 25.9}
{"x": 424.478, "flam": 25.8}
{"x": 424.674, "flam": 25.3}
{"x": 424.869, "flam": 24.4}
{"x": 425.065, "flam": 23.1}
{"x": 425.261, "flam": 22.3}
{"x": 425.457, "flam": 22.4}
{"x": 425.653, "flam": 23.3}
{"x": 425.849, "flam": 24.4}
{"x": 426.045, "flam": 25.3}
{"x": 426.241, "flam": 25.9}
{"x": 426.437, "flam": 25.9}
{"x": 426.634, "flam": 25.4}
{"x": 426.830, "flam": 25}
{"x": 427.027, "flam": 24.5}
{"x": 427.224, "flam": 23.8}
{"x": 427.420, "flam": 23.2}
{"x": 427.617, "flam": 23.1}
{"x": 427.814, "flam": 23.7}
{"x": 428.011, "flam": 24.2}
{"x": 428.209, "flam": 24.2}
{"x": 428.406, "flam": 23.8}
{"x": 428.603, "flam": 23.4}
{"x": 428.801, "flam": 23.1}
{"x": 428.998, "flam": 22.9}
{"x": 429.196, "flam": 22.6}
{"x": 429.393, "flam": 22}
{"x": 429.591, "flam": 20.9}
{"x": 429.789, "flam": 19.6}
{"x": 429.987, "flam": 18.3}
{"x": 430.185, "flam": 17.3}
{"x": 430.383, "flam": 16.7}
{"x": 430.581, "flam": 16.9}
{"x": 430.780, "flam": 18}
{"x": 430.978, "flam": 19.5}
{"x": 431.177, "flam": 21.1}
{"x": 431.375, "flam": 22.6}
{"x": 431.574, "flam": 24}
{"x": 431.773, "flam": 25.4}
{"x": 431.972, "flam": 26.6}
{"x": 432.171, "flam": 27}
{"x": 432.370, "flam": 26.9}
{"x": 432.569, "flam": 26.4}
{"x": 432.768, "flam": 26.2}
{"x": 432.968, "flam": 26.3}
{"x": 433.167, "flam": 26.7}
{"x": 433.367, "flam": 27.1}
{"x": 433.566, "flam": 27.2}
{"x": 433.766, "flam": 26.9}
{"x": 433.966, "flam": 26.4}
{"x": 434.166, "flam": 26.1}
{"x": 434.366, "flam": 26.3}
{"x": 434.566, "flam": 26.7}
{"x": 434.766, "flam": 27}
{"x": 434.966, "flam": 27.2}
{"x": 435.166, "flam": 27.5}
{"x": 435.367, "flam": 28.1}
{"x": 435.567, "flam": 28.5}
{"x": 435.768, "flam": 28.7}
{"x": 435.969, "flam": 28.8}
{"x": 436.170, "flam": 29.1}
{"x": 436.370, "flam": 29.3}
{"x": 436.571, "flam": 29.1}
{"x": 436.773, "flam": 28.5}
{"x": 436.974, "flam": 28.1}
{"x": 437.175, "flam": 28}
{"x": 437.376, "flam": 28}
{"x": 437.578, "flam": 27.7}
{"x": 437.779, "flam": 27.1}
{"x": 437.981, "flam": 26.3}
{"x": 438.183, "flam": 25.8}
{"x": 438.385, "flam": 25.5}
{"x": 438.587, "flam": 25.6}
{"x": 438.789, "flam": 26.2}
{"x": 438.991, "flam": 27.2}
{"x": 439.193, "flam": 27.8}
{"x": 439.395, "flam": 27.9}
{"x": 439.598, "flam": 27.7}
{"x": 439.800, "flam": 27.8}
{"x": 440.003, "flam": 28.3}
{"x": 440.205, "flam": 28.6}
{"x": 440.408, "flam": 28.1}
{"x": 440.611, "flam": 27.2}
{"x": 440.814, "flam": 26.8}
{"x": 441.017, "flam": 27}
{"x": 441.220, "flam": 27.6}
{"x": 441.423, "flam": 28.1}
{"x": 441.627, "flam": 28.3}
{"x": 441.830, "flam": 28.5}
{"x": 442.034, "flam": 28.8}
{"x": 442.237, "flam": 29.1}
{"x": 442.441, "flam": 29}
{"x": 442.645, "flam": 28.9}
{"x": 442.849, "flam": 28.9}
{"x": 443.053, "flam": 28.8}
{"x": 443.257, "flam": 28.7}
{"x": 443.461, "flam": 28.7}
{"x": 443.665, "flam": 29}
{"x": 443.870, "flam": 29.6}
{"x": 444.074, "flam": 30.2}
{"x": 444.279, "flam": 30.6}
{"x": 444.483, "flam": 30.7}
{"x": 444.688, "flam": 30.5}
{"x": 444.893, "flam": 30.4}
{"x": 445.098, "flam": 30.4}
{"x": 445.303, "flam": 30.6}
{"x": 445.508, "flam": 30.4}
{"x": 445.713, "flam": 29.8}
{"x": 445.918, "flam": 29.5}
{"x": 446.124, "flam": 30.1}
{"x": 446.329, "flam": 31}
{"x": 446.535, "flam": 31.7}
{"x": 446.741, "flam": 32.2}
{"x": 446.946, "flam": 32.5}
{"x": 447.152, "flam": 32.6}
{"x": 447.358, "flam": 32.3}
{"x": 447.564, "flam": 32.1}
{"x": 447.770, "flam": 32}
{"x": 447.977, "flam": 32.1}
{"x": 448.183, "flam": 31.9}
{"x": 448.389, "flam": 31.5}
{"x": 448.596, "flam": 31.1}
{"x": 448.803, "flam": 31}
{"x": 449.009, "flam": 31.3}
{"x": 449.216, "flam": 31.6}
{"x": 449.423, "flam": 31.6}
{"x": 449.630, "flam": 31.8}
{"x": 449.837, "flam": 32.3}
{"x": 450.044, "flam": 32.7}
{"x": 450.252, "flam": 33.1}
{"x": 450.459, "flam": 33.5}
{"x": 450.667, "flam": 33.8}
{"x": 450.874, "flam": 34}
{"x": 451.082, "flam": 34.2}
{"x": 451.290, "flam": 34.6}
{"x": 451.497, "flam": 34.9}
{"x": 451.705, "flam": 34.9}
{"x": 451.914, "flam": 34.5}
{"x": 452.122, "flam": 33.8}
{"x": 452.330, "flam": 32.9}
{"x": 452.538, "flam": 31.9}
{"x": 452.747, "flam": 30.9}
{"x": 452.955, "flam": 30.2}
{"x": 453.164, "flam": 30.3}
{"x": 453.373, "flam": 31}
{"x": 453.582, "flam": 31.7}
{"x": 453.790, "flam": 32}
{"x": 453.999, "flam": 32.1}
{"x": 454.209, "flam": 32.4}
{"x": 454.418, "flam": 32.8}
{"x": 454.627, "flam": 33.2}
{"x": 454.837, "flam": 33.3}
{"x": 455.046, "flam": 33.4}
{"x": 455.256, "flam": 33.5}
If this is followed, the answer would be -30.8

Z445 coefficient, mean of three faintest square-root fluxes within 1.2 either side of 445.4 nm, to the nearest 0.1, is 5.5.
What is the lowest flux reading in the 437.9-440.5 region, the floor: 25.5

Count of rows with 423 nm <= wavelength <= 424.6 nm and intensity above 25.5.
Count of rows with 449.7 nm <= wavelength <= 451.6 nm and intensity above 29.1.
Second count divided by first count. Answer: 3.0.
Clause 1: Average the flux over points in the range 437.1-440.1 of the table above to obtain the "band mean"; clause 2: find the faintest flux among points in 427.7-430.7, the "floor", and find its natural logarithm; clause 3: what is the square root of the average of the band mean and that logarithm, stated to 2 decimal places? 3.87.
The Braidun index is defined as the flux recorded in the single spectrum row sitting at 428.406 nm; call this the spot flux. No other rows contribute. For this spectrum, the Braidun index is 23.8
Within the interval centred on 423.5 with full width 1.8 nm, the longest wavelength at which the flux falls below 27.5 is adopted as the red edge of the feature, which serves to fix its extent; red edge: 424.283 nm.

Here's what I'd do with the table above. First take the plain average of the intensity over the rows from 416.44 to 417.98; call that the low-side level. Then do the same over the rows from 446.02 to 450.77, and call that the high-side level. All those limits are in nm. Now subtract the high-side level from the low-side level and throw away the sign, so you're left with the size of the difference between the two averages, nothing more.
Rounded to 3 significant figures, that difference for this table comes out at 10.9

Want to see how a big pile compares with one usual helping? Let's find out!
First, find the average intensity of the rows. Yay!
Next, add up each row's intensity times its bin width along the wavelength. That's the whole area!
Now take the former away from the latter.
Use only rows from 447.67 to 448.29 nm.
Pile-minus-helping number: -12.2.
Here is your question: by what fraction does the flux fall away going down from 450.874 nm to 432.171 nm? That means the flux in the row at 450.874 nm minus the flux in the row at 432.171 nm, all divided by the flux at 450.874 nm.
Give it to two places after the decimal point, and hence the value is 0.21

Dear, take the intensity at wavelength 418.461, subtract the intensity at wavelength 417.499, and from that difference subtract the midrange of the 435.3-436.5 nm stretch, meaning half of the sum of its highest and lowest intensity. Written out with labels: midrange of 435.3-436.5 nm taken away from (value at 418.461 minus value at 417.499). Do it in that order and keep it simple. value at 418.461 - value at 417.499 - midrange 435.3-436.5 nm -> -28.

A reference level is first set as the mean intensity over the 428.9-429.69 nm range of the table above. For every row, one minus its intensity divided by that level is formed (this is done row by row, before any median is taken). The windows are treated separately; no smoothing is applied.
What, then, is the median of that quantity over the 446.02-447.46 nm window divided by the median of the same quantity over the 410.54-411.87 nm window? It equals 17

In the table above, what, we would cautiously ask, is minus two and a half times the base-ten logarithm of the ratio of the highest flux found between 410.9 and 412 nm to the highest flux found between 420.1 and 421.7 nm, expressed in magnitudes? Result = 0.06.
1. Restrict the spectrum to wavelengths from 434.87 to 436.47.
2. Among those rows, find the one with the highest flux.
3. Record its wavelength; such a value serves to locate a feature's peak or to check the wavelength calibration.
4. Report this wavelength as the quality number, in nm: 436.370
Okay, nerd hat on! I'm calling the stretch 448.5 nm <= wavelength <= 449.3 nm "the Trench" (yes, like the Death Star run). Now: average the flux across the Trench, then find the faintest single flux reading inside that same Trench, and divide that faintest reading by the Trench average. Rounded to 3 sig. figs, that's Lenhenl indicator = 0.992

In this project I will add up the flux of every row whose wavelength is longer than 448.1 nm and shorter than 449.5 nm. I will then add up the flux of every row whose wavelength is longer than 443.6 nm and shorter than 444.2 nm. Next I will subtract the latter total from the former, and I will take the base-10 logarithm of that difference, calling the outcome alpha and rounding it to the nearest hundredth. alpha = 2.12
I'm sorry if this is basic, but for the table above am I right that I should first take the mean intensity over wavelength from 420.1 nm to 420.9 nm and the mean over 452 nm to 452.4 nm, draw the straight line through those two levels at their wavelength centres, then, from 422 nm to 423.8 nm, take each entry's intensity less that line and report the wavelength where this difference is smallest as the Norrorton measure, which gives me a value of 422.528 nm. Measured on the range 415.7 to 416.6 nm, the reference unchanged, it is 415.964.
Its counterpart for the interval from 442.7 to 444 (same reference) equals 443.461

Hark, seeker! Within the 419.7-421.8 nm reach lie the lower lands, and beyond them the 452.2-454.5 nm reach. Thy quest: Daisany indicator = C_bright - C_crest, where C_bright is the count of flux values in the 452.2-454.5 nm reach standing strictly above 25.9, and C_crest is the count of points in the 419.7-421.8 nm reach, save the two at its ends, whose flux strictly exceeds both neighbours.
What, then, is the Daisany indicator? 10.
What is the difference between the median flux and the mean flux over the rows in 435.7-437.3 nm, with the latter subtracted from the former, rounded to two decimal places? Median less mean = 0.05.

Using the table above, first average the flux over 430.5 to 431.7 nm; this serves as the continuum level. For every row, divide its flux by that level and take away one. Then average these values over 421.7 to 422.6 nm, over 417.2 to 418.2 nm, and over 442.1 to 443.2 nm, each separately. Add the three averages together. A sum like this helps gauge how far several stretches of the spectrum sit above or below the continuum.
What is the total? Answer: 0.5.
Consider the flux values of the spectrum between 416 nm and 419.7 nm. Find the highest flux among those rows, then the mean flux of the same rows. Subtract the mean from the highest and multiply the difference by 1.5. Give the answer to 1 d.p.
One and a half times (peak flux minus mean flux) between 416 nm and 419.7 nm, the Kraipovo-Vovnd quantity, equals 1.4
